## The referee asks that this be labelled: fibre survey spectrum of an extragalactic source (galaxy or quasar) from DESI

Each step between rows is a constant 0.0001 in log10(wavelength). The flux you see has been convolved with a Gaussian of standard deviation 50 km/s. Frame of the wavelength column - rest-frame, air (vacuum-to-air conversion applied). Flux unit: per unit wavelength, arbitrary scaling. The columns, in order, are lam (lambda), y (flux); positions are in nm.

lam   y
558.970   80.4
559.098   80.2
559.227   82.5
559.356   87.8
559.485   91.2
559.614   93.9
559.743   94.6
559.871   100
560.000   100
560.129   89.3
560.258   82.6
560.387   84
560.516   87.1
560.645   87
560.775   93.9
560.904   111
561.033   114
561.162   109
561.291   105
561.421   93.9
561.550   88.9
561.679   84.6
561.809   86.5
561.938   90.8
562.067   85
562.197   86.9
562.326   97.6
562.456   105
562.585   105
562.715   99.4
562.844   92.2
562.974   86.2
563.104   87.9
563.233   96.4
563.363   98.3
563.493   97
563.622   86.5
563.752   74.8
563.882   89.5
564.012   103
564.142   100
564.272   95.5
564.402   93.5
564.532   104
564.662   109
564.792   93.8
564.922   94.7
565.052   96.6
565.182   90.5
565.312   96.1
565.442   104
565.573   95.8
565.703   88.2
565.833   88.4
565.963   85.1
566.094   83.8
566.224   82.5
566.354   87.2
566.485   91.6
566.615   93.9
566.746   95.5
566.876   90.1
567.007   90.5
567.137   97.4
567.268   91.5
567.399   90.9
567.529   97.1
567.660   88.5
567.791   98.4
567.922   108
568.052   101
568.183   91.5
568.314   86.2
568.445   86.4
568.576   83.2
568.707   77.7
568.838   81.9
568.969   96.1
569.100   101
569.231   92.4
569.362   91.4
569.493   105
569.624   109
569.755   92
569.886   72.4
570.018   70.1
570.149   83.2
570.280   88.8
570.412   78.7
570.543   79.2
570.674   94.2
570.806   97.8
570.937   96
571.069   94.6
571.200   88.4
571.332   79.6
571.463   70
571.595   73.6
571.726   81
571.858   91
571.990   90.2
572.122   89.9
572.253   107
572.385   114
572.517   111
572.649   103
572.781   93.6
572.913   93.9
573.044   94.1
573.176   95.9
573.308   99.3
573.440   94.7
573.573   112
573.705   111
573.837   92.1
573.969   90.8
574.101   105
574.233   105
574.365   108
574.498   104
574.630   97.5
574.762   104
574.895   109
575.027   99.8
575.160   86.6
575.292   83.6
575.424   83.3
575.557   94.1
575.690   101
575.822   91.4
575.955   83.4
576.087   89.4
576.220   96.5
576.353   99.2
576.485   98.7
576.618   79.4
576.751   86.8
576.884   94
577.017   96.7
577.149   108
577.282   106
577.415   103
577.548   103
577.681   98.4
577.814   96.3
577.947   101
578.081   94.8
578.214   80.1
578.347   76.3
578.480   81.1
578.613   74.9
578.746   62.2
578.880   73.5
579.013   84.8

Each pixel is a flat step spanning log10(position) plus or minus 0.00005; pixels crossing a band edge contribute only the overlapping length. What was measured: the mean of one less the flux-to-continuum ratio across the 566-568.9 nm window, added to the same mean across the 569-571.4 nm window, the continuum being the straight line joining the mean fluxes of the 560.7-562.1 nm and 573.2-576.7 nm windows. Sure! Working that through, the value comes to 0.14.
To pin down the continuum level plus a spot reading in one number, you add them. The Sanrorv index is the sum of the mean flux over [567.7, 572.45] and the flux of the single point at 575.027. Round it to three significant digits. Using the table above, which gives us 190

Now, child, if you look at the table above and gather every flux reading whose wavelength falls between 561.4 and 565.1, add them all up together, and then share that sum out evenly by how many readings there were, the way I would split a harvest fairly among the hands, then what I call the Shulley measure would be 94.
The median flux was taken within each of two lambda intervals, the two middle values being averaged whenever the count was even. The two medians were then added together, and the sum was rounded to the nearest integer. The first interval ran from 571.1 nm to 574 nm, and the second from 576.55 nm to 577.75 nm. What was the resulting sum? 192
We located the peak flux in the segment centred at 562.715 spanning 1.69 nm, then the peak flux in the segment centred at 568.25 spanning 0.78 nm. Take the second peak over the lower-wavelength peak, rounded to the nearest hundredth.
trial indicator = 1.03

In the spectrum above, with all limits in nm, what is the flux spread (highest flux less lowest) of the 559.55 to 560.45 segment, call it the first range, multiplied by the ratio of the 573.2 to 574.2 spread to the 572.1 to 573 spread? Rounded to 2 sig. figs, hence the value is 15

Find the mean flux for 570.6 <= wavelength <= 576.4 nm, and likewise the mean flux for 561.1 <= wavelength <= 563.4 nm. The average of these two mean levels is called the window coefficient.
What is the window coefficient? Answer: 94.9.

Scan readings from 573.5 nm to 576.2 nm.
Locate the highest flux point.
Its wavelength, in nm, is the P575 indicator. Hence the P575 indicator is 573.573 nm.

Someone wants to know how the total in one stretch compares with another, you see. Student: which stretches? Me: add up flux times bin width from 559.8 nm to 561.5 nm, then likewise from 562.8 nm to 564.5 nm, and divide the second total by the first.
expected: 0.96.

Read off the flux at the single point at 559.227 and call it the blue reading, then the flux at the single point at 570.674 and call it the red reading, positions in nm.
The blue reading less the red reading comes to -12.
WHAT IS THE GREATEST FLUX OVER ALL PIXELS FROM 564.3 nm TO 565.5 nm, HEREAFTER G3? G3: 109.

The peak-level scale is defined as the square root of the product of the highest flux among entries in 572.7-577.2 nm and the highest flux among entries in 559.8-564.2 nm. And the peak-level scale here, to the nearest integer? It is 113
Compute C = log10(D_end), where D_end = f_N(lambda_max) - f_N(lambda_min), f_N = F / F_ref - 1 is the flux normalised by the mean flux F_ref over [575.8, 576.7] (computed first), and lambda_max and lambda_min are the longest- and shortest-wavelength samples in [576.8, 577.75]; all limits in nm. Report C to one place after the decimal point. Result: -1.3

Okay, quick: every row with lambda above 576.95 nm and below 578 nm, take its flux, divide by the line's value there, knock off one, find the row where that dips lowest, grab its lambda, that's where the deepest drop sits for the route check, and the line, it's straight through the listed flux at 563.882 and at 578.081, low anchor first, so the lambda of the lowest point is 577.814 nm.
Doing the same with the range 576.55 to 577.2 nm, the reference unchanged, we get 576.618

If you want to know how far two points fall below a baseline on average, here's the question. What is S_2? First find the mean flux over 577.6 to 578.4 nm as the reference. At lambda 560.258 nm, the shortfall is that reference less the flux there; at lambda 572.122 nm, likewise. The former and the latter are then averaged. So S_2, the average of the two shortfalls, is 5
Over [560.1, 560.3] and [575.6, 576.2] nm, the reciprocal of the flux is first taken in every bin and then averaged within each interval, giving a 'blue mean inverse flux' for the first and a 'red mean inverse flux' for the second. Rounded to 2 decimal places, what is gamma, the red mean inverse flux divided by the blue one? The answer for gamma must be 0.94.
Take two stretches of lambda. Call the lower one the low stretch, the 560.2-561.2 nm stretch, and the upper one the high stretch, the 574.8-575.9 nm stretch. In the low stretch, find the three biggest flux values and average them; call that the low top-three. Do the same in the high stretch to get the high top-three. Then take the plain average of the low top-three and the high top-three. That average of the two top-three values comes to 107.3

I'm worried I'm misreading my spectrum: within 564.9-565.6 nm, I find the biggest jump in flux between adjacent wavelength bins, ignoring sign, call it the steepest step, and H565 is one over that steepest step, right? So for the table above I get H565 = 0.12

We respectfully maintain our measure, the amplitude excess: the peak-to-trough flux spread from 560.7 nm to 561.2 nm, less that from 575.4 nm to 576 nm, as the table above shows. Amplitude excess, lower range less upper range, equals 2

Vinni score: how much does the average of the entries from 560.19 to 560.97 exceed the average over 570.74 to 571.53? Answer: 3.2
